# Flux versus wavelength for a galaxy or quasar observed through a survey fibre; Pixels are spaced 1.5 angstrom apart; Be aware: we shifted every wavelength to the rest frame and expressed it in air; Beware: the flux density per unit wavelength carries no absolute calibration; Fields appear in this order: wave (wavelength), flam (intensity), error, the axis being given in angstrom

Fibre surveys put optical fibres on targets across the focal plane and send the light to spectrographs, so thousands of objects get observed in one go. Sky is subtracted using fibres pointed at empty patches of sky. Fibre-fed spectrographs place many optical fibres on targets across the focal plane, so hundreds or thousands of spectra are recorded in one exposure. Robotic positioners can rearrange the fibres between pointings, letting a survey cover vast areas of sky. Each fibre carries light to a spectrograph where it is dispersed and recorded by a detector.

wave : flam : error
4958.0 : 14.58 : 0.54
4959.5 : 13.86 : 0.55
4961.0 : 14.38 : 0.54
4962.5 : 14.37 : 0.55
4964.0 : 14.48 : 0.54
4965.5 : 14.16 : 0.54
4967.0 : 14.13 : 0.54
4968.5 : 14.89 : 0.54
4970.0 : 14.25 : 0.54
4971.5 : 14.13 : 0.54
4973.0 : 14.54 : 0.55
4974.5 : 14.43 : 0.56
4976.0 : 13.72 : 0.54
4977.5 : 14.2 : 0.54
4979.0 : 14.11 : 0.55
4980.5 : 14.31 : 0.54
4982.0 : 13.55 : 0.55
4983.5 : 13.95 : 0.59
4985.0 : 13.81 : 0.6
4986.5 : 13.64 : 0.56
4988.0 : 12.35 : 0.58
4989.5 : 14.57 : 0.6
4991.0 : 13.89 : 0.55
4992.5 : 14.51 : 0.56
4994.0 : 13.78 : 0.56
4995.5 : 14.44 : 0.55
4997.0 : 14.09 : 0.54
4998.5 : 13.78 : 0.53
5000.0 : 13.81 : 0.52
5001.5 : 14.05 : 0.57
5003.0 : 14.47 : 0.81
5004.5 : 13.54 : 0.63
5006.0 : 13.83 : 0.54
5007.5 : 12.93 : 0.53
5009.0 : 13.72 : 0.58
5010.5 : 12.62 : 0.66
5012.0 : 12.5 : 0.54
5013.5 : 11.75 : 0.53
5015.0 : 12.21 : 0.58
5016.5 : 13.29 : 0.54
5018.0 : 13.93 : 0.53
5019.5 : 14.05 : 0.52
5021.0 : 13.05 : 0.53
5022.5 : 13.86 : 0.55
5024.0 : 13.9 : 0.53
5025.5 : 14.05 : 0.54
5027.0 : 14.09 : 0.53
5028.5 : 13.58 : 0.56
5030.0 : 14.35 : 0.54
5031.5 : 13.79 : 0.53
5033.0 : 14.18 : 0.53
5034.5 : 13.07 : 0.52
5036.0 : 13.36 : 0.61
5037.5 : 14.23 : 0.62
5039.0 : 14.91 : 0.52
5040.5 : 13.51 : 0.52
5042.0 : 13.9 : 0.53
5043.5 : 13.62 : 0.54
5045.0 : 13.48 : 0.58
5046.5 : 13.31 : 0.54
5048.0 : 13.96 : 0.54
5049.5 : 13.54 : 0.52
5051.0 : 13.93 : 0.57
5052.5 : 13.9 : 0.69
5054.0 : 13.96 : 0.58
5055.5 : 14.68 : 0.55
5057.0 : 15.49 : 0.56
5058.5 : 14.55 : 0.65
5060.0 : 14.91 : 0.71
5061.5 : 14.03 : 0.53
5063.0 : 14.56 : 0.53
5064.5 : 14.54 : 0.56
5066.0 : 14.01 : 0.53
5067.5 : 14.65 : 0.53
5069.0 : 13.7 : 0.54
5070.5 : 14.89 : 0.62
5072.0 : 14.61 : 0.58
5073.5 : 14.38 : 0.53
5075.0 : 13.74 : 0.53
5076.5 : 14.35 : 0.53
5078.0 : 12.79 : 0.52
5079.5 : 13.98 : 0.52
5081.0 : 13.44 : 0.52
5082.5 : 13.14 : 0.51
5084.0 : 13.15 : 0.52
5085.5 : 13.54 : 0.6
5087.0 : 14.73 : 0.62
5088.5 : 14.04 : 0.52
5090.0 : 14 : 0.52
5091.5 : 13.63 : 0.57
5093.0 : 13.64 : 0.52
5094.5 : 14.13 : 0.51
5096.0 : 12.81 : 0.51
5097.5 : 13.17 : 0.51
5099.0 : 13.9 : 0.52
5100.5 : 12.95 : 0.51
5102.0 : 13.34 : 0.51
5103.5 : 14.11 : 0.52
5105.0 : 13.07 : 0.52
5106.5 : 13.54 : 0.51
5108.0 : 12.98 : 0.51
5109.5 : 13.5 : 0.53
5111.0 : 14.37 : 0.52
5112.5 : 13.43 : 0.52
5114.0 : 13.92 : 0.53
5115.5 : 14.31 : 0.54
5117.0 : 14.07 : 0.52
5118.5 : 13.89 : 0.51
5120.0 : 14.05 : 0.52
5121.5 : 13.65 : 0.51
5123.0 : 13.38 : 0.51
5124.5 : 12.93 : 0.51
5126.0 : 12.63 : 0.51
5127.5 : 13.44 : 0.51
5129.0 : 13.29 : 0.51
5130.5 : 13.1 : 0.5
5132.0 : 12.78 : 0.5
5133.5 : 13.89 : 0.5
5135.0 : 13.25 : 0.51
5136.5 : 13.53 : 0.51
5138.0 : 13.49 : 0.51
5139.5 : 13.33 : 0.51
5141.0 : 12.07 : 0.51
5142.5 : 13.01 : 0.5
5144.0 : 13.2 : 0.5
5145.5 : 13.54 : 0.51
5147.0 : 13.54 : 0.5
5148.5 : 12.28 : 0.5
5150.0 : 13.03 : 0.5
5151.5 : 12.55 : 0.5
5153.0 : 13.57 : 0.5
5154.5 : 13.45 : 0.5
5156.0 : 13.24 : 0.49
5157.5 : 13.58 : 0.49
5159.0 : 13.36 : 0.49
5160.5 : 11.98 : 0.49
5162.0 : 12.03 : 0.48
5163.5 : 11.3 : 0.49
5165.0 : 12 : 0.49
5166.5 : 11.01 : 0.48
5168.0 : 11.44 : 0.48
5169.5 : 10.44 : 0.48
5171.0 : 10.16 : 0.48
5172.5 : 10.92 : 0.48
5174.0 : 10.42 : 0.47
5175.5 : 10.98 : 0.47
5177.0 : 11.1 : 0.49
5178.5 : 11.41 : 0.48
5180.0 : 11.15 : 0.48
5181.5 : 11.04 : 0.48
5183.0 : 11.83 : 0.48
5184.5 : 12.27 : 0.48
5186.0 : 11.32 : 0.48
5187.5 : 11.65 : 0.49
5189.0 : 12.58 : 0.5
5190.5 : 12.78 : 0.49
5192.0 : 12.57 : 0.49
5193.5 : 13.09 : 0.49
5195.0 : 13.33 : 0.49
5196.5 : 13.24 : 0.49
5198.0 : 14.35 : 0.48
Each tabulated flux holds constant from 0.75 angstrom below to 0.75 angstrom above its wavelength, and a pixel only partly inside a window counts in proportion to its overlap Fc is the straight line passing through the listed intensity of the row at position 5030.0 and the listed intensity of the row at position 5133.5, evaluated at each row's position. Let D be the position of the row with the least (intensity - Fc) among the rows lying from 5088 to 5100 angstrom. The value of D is 5096.0 angstrom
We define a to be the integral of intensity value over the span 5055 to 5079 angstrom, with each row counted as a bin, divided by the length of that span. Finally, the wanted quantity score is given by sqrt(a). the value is 3.79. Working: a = 14.4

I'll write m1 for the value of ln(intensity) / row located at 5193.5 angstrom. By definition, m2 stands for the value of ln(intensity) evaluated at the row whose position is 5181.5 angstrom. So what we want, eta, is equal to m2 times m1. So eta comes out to 6.18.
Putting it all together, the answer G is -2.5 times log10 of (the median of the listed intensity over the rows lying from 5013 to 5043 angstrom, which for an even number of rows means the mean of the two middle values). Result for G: -2.86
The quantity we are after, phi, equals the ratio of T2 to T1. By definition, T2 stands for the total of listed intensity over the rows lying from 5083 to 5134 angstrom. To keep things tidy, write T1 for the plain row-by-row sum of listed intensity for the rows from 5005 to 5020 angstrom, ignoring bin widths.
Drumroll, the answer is 3.5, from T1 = 131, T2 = 461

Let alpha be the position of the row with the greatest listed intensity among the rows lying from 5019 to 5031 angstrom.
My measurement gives 5030.0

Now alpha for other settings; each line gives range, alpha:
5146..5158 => 5157.5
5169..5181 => 5178.5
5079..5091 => 5087.0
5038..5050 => 5039.0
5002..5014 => 5003.0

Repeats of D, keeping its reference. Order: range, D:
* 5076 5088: 5078.0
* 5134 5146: 5141.0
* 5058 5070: 5069.0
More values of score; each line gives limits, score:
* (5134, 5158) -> 3.63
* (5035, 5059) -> 3.74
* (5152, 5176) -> 3.45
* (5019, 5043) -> 3.72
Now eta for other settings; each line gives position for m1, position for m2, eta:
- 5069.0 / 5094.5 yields 6.93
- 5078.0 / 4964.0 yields 6.81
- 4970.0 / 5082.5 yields 6.84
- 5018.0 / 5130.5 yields 6.78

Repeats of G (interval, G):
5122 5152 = -2.80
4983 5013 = -2.85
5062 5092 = -2.87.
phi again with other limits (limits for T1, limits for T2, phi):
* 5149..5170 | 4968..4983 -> 0.8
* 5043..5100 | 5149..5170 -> 0.3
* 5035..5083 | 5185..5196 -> 0.2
